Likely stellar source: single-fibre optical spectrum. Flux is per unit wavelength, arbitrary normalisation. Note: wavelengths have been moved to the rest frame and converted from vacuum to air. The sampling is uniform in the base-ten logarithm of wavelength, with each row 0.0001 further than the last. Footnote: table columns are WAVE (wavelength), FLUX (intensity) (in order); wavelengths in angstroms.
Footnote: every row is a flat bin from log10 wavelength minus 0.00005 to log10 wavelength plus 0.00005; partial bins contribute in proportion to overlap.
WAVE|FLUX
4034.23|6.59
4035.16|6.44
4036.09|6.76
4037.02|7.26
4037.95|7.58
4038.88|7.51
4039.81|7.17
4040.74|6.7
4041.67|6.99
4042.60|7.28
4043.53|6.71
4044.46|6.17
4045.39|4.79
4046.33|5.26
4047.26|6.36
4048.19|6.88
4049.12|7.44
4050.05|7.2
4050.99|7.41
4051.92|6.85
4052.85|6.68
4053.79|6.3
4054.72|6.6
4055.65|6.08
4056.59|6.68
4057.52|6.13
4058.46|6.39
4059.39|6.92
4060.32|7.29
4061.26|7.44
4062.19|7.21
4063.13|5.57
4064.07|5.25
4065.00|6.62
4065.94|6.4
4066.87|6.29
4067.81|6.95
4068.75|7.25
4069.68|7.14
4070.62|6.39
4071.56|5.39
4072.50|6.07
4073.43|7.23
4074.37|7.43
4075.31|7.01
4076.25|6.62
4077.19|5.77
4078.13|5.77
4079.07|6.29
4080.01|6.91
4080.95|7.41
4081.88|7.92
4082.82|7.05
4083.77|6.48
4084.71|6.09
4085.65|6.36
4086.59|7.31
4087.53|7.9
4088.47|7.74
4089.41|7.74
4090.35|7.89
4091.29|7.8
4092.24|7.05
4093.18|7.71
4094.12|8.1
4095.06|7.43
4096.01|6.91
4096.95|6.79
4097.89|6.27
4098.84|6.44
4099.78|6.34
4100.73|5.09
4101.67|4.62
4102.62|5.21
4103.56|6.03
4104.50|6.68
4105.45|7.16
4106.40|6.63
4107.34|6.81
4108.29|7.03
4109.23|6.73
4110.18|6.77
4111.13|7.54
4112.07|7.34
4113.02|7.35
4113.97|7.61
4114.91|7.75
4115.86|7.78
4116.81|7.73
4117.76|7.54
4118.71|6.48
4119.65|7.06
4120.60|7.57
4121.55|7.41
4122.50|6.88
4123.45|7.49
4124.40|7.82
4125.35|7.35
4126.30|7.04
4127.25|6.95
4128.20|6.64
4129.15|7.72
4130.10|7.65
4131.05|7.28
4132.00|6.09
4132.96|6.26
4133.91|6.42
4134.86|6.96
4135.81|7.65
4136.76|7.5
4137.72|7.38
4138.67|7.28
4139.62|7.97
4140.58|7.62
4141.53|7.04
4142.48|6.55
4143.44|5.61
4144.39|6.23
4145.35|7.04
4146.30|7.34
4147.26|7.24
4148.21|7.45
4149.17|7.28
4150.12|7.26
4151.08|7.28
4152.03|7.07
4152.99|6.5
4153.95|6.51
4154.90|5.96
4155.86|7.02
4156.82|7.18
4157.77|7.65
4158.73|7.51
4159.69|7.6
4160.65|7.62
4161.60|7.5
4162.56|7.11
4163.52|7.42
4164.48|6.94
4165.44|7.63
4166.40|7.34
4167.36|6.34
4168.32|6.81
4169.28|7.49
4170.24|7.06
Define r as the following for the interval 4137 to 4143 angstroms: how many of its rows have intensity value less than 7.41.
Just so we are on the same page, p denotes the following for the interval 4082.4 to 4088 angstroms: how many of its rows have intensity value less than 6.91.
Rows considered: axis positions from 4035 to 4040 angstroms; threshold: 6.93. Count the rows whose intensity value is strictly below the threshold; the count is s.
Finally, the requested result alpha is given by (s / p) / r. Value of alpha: 0.17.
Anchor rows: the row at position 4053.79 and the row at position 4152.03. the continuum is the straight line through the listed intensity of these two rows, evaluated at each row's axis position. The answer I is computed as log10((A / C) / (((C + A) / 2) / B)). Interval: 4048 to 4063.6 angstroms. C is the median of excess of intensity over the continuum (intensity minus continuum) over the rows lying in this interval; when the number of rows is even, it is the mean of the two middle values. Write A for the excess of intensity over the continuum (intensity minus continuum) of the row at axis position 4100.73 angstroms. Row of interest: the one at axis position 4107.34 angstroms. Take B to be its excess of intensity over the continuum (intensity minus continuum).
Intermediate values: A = -1.6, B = 0.09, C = 0.56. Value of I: -0.3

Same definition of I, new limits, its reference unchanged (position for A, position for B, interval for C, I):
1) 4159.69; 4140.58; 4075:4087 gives 0.8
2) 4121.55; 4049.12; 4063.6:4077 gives 1.0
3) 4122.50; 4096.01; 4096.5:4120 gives 0.3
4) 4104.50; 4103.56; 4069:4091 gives -1.1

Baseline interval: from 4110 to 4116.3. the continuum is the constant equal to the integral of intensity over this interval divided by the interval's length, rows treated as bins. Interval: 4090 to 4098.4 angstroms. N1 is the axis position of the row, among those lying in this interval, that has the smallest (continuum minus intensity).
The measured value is 4094.12 angstroms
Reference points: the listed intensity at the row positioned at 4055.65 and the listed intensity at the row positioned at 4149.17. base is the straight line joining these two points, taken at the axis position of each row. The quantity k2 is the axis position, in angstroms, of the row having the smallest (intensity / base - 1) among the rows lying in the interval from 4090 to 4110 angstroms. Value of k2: 4101.67 angstroms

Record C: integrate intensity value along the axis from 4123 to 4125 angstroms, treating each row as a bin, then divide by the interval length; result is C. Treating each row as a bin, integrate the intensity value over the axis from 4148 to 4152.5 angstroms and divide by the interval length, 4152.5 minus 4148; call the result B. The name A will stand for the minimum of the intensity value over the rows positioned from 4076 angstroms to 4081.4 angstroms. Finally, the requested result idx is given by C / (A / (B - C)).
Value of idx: -0.5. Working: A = 5.77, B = 7.3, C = 7.6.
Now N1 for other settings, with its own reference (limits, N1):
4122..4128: 4124.40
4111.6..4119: 4115.86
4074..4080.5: 4074.37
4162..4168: 4165.44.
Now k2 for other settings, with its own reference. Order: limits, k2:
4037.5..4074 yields 4045.39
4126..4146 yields 4143.44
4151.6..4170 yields 4154.90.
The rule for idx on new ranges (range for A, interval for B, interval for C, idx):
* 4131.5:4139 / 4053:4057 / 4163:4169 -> -0.8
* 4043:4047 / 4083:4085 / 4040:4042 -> -0.7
